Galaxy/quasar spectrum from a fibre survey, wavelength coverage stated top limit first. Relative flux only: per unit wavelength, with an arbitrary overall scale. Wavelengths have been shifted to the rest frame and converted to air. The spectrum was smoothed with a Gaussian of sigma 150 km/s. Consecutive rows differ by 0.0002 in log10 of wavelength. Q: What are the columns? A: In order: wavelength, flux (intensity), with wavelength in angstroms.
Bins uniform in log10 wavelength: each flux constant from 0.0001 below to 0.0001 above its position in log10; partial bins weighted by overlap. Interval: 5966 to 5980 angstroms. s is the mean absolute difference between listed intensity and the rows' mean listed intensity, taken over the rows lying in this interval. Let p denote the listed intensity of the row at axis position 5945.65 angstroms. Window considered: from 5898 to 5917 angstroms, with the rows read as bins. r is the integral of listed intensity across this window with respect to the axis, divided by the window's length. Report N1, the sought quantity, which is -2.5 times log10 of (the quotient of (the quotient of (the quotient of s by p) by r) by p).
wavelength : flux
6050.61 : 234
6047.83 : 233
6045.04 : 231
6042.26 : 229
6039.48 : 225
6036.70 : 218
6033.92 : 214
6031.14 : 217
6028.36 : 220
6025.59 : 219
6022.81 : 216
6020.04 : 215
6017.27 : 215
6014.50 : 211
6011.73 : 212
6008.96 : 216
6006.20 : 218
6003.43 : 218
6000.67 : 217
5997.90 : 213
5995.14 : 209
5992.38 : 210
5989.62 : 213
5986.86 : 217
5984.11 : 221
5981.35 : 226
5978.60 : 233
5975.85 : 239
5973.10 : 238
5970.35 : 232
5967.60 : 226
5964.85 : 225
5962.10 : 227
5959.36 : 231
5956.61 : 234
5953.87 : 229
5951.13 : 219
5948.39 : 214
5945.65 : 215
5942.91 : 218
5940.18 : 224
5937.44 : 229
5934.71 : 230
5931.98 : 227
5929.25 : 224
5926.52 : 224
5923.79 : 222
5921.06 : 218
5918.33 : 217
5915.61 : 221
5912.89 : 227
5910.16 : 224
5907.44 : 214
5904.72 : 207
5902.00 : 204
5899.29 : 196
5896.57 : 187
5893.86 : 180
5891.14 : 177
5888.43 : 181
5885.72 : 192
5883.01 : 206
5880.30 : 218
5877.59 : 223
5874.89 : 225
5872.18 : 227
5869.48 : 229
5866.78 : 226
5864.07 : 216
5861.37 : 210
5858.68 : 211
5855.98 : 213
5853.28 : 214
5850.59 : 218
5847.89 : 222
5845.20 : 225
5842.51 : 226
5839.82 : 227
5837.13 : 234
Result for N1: 16.0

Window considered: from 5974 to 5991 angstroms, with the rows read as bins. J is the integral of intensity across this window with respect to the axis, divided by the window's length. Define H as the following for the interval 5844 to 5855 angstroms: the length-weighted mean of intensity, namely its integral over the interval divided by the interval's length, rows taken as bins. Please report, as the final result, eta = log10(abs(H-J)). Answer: 0.77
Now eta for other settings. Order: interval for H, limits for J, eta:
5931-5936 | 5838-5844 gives 0.22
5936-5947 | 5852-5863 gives 0.98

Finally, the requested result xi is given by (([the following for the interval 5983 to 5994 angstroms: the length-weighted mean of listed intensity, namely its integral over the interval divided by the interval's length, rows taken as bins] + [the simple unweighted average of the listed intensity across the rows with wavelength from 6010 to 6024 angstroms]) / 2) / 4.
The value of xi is 53.6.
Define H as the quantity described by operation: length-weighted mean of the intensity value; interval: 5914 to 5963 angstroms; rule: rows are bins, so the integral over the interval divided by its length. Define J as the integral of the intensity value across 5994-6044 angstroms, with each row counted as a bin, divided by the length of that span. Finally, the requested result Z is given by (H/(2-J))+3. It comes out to 1.96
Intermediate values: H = 224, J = 216.9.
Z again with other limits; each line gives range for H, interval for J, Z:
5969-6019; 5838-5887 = 1.98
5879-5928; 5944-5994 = 2.07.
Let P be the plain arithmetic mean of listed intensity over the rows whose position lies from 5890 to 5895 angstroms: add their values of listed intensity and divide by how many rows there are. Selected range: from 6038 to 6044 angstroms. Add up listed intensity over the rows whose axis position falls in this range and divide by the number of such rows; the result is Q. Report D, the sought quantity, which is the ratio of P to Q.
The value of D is 0.79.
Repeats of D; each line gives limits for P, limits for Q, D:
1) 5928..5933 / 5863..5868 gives 1.02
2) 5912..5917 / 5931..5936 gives 0.98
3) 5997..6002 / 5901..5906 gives 1.05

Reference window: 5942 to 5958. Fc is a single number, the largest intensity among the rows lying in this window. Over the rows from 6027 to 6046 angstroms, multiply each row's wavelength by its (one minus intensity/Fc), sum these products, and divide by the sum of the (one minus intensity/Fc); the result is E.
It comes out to 6034.4 angstroms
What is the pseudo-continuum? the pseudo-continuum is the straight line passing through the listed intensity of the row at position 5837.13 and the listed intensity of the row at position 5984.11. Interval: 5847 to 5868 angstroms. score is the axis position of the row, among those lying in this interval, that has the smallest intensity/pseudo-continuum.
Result 5861.37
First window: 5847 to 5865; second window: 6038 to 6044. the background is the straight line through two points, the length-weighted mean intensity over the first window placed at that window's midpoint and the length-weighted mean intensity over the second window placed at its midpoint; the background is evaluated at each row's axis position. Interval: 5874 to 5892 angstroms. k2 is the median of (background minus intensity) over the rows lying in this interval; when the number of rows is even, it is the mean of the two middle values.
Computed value 11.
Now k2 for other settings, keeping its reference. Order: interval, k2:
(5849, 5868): 0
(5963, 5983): -10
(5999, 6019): 9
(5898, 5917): 4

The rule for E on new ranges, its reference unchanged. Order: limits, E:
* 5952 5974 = 5961.8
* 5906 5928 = 5916.6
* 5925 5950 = 5939.9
